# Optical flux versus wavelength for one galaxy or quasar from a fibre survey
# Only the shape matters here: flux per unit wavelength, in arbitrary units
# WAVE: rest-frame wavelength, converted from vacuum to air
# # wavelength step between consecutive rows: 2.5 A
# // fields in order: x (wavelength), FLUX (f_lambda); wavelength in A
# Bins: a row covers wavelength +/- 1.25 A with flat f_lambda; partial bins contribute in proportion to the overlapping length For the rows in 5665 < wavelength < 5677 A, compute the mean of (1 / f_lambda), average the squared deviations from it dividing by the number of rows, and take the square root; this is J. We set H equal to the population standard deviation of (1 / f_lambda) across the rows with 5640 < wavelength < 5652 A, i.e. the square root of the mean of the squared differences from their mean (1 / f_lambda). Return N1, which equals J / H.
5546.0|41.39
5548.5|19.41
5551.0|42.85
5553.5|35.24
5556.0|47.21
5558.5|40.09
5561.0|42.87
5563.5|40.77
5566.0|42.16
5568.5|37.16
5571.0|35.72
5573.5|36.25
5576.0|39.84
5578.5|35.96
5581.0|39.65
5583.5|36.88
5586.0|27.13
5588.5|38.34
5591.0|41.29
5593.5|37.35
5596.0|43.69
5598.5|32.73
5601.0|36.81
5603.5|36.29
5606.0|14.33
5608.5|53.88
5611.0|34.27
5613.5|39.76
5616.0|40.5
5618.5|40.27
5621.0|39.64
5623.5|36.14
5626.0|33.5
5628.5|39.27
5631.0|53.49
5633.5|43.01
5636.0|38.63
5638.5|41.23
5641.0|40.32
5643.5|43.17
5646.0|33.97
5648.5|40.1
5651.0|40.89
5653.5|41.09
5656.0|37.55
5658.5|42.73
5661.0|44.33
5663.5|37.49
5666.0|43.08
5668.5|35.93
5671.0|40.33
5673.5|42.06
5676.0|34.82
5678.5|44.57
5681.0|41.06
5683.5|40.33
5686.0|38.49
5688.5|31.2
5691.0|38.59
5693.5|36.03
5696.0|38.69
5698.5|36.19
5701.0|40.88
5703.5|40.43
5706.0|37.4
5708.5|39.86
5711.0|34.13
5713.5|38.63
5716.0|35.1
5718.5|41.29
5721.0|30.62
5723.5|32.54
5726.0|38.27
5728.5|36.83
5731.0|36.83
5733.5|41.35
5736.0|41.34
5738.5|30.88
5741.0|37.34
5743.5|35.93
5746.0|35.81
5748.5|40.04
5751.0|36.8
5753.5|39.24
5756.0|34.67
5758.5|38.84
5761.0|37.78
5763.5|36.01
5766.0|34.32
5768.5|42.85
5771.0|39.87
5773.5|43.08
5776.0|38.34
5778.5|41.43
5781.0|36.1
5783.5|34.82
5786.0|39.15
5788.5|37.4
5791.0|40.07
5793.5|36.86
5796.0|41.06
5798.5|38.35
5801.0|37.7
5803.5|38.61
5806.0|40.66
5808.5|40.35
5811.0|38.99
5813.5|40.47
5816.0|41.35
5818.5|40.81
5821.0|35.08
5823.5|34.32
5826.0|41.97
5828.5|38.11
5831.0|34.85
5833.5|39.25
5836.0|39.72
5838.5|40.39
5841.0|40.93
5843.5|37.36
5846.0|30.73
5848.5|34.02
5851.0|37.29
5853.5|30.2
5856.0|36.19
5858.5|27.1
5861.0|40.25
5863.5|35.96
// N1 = 1.0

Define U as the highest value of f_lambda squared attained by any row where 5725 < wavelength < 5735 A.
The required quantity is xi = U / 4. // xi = 427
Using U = 1710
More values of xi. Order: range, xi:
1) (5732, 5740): 427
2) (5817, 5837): 440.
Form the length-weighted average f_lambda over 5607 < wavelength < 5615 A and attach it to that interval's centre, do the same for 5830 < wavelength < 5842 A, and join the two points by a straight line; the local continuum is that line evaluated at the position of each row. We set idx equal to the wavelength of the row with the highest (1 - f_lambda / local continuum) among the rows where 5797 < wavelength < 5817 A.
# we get 5801.0 A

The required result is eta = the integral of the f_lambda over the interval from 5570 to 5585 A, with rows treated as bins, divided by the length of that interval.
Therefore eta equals 37.2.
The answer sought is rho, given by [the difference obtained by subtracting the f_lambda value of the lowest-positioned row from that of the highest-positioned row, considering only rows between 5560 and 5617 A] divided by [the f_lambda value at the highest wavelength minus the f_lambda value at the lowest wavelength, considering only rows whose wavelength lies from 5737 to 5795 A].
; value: -0.4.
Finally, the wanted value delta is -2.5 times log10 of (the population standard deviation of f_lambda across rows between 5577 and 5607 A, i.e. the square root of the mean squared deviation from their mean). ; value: -2.2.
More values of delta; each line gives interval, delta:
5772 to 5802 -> -0.9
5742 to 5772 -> -1.0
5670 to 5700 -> -1.3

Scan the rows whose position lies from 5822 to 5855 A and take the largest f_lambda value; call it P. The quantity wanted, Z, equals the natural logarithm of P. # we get 3.74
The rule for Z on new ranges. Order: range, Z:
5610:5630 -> 3.70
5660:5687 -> 3.80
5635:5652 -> 3.77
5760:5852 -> 3.76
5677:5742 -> 3.80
